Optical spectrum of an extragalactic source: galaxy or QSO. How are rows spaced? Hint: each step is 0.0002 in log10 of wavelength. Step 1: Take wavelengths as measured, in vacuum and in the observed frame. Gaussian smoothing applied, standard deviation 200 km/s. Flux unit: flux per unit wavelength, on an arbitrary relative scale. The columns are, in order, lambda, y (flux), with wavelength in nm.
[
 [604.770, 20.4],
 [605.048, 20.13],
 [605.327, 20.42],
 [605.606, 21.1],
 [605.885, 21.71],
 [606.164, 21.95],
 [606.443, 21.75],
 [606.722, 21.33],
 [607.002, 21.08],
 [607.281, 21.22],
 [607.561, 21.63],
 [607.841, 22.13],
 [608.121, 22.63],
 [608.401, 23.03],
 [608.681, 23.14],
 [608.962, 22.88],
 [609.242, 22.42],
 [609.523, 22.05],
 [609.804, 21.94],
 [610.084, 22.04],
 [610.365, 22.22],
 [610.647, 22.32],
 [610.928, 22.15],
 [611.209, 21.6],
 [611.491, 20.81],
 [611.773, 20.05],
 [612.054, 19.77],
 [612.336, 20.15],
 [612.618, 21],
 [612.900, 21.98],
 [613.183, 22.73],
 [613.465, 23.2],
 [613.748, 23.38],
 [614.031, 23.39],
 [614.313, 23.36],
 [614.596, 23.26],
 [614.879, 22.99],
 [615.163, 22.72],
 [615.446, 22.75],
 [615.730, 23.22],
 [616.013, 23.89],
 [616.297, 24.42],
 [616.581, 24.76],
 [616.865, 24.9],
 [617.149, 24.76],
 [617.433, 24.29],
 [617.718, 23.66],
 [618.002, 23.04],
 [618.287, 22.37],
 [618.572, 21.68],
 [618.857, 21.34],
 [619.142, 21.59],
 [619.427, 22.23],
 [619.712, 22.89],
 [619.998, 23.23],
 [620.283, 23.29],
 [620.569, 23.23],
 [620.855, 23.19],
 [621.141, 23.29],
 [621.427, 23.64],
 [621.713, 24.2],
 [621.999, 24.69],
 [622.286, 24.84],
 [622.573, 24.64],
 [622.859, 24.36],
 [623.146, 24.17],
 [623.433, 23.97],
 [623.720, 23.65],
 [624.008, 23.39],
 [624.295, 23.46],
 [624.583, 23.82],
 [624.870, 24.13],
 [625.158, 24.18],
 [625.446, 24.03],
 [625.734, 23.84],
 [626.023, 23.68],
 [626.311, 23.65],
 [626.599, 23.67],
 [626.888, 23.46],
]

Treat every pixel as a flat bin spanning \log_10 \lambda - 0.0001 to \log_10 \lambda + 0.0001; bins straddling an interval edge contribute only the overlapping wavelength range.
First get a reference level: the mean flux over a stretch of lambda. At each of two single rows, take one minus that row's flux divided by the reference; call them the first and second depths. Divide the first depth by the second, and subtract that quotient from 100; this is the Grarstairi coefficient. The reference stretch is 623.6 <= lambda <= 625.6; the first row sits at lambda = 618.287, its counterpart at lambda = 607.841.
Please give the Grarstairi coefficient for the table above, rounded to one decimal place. 99.1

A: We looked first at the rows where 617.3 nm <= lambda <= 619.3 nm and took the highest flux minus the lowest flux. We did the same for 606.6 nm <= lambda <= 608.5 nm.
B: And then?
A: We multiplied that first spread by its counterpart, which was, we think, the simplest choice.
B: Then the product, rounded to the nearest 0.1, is 5.8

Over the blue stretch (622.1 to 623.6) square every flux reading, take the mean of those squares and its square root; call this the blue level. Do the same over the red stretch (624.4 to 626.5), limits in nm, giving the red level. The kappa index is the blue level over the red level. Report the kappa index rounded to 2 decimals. 1.02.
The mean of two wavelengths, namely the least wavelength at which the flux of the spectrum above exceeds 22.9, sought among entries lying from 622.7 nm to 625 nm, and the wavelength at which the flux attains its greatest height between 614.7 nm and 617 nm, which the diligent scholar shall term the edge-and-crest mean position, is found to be 619.86 nm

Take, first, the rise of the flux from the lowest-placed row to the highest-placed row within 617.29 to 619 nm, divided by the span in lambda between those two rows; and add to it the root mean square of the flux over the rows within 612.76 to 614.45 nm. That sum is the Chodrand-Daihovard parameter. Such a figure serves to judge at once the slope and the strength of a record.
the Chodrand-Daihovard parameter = 20.9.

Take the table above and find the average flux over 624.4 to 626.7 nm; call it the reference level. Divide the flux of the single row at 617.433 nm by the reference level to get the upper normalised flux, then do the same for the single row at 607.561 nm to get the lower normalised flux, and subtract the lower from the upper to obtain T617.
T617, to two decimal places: 0.11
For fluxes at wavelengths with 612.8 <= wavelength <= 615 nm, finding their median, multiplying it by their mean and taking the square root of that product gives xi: 23.1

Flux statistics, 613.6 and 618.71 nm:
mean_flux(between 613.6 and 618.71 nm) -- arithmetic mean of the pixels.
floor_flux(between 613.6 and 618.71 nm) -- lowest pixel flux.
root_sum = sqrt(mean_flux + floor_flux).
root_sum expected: 6.72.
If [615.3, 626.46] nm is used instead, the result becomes 6.70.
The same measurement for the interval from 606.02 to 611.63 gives 6.54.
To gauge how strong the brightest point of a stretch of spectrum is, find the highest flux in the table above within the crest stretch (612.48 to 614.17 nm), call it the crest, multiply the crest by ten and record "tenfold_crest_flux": 234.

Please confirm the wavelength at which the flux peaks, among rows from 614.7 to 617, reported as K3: 616.865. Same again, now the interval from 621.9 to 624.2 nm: 622.286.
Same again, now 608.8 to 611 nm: 608.962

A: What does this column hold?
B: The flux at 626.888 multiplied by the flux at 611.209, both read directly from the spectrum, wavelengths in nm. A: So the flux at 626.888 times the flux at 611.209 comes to 507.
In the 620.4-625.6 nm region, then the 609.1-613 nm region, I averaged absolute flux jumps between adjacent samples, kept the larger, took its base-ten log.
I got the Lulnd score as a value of -0.36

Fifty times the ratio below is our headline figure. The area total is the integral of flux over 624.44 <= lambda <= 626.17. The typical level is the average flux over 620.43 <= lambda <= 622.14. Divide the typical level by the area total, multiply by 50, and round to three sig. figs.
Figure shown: 28.6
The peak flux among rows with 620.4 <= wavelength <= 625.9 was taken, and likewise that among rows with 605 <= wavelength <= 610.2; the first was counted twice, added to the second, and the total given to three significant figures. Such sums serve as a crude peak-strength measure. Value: 72.8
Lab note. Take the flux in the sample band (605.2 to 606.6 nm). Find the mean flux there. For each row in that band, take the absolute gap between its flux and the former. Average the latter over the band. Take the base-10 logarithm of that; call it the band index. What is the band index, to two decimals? -0.30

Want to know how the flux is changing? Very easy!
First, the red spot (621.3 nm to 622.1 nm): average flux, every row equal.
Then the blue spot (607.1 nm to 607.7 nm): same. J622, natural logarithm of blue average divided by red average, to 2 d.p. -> -0.12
